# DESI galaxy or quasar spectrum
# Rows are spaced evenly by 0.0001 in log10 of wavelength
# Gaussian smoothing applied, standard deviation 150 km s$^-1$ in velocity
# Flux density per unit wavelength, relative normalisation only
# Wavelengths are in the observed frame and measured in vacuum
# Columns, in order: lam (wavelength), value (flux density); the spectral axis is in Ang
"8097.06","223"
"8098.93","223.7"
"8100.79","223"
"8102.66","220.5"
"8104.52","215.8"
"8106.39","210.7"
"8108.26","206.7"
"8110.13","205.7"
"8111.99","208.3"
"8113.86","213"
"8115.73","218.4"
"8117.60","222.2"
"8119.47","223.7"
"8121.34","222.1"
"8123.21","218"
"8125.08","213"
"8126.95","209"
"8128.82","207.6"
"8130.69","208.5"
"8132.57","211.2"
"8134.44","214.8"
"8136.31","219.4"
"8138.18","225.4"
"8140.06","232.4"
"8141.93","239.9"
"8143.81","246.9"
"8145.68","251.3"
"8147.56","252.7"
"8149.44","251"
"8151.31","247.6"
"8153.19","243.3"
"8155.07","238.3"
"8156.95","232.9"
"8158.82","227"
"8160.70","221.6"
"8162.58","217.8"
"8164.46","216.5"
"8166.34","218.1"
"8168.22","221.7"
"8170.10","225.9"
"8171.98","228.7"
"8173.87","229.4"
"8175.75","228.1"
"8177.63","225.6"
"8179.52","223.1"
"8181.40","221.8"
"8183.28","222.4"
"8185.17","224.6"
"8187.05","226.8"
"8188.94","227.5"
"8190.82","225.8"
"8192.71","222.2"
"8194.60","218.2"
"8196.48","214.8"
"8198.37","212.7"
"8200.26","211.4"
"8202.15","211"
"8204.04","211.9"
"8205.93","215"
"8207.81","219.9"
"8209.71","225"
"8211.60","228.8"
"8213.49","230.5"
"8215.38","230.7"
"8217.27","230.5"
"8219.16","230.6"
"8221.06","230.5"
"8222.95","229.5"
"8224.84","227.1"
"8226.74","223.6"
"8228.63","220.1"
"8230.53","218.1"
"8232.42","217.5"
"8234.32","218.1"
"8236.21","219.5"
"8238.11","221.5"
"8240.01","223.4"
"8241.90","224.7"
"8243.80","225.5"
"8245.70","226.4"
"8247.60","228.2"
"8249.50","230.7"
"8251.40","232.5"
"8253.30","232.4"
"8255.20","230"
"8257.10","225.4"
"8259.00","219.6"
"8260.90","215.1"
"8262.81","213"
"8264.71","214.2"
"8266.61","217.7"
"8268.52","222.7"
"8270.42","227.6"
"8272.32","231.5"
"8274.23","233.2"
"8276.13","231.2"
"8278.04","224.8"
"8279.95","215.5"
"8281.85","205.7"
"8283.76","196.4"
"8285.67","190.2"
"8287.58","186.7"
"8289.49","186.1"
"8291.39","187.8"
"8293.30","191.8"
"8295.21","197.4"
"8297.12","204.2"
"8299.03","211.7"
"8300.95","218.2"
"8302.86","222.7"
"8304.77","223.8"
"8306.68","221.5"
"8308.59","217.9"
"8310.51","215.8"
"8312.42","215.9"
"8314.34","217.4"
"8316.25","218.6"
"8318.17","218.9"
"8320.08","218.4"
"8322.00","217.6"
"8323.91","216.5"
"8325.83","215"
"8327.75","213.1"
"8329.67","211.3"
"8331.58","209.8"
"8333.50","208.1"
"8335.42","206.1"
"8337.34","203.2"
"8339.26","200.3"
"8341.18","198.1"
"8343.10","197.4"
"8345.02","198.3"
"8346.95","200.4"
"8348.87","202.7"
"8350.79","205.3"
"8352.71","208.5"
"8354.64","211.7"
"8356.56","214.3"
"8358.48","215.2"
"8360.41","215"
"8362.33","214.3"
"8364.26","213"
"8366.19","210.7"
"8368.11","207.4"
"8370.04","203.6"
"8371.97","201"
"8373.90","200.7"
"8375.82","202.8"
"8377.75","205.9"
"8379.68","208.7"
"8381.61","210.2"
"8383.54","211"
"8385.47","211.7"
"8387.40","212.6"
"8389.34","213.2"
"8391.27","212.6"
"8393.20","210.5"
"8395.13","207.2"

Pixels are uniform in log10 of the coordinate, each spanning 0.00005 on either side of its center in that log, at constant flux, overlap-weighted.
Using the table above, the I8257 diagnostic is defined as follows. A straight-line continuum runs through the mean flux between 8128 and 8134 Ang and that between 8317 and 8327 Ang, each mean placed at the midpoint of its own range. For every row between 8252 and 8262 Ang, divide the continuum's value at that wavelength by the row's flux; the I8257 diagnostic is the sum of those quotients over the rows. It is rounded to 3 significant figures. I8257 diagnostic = 4.78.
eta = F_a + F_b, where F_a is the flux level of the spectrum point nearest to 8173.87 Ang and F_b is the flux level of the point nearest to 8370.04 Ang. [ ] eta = 433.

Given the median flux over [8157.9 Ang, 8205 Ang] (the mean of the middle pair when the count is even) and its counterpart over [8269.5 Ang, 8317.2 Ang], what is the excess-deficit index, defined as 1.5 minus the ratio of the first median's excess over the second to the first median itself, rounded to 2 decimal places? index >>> 1.47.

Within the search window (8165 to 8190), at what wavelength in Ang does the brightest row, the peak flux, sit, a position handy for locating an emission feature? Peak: 8173.87 Ang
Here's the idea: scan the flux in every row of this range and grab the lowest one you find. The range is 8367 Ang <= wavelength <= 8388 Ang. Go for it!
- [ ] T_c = 200.7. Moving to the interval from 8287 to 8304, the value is 186.1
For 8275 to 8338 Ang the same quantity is 186.1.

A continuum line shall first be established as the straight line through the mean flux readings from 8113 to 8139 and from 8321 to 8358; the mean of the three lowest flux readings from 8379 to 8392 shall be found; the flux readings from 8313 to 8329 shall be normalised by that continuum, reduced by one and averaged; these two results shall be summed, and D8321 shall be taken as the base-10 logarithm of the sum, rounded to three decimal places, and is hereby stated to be 2.322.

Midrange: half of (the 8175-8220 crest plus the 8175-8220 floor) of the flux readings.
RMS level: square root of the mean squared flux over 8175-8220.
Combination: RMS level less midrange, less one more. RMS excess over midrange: 1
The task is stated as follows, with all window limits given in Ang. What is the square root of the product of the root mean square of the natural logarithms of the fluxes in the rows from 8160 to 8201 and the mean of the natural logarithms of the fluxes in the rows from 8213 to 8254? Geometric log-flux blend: 5.411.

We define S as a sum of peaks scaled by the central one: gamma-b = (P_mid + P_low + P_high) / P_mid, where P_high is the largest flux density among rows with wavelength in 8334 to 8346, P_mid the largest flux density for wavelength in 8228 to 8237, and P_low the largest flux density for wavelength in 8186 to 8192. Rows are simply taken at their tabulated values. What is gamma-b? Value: 2.97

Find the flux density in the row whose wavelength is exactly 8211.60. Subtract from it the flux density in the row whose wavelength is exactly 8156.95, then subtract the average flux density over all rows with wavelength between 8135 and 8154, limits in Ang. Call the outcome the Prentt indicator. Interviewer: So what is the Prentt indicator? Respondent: -245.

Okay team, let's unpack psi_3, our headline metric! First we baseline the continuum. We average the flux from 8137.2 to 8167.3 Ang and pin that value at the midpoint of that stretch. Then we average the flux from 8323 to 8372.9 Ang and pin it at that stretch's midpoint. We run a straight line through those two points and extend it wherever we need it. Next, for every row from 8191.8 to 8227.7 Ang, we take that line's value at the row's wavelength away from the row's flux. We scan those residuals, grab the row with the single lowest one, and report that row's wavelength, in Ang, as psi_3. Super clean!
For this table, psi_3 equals 8202.15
